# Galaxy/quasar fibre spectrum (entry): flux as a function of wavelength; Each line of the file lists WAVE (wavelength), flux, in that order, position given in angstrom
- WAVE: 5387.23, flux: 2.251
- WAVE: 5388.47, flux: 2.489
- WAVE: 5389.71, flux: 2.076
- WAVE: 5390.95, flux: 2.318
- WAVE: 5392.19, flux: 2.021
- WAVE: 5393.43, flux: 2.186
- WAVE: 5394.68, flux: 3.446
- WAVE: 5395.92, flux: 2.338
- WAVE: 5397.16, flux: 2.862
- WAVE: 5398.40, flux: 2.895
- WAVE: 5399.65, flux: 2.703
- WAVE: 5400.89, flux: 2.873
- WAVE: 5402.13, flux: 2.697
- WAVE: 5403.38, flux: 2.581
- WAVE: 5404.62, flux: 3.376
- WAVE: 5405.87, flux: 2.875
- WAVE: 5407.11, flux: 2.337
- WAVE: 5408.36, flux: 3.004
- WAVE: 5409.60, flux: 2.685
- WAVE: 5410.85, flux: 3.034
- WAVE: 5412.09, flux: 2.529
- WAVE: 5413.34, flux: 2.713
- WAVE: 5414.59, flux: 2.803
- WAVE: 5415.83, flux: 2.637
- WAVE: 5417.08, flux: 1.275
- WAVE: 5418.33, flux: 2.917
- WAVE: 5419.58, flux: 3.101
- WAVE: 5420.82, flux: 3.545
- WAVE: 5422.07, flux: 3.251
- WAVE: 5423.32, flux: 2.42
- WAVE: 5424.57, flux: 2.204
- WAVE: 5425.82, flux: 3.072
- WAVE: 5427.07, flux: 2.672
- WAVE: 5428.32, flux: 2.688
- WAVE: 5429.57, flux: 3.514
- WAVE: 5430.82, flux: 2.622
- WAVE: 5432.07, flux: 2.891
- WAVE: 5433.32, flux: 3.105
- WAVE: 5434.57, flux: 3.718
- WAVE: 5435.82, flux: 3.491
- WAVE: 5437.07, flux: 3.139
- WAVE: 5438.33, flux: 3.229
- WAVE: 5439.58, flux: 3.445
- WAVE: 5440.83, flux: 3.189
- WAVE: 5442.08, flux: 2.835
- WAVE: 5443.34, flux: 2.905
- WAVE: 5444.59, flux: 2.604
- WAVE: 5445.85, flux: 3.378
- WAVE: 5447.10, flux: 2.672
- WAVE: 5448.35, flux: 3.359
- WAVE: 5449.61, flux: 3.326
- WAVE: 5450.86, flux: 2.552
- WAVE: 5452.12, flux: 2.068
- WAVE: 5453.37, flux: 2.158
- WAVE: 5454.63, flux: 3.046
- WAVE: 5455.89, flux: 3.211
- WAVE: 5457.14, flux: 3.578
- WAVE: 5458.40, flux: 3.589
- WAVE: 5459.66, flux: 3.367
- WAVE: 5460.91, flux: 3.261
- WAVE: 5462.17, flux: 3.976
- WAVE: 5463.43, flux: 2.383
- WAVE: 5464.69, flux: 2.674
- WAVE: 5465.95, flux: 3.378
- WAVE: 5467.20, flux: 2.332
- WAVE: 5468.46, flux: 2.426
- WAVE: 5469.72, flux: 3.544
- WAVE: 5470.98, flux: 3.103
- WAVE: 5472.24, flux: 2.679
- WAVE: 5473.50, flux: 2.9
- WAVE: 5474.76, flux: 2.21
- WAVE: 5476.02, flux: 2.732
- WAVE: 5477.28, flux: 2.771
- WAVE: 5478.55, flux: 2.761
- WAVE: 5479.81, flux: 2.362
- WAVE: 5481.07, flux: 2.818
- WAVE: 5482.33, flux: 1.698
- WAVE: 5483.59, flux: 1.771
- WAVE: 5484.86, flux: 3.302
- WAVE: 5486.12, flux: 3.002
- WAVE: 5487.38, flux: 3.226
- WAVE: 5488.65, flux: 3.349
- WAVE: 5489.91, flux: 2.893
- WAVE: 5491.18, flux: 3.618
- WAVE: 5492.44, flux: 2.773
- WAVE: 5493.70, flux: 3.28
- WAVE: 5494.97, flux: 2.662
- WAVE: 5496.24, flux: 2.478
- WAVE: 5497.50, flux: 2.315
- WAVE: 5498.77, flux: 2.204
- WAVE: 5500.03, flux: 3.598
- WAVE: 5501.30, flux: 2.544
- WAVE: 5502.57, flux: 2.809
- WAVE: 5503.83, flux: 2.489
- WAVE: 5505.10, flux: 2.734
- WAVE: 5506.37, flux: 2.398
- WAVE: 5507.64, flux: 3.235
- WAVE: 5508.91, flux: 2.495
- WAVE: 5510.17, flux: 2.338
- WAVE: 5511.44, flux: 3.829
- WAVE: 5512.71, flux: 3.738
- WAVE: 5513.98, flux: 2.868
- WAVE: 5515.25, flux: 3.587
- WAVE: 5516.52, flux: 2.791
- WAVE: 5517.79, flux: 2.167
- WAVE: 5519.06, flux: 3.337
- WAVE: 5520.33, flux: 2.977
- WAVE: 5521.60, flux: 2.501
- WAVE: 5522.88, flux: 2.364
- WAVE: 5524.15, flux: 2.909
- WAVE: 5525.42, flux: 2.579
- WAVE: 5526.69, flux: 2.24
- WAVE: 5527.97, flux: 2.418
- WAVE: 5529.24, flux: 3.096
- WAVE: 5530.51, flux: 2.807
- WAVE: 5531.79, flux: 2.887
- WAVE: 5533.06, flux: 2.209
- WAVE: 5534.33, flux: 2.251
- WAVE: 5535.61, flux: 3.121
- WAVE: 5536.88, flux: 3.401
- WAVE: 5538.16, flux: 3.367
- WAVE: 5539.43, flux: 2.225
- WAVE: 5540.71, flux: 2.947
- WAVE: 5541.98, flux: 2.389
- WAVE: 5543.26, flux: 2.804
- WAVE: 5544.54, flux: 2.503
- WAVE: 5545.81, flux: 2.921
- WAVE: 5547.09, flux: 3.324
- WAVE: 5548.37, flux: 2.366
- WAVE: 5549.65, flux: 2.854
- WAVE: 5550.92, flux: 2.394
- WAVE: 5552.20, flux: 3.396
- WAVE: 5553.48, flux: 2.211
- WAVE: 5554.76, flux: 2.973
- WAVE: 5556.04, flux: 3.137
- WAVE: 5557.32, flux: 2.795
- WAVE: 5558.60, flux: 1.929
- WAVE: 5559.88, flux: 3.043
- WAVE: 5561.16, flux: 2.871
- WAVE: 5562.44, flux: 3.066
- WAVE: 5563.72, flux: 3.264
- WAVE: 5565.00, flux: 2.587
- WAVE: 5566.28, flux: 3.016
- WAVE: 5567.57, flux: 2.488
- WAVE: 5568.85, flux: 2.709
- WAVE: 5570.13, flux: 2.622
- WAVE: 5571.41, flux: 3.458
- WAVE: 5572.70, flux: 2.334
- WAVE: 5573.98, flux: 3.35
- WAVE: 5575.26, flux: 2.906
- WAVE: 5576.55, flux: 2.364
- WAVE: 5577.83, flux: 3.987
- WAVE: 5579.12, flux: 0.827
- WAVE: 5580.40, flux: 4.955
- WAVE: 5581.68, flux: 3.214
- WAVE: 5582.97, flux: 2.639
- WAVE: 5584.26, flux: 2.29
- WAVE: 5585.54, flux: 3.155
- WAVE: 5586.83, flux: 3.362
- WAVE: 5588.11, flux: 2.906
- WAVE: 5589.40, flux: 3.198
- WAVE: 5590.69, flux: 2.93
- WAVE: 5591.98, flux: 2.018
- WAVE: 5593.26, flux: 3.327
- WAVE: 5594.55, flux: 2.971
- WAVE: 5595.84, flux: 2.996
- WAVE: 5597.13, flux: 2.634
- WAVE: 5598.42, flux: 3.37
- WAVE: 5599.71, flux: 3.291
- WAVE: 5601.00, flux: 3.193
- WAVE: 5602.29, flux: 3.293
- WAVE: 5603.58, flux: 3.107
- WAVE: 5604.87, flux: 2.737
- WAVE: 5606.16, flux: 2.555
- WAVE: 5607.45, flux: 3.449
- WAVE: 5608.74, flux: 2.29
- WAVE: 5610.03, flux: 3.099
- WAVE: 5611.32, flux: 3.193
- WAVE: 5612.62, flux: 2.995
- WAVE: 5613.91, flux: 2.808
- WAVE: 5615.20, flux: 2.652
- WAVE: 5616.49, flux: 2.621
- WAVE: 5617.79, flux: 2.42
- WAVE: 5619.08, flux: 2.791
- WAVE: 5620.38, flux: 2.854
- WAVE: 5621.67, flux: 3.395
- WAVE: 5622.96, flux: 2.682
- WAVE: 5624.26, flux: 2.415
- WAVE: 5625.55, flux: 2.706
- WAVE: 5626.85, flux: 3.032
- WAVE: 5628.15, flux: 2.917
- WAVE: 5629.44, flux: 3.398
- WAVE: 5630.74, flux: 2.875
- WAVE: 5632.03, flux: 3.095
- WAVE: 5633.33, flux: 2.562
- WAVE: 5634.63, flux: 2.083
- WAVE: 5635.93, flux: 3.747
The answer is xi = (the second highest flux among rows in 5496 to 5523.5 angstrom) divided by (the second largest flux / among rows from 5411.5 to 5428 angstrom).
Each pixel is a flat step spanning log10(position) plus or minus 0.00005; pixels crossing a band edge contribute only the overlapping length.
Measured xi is 1.15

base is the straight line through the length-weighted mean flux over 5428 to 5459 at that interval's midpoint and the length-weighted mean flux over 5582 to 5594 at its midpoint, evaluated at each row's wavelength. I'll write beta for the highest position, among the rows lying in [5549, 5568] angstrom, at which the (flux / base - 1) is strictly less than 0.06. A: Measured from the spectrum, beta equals 5567.57 angstrom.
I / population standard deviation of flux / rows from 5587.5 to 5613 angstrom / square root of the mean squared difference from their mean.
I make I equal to 0.36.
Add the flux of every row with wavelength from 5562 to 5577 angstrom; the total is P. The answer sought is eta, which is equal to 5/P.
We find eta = 0.146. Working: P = 34.2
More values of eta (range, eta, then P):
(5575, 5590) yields 0.140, 35.8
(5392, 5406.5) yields 0.152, 32.9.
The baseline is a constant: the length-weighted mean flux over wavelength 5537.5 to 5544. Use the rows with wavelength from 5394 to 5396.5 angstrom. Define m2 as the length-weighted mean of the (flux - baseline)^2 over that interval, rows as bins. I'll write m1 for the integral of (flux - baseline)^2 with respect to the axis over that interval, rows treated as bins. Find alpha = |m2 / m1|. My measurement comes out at 0.40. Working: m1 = 0.83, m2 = 0.33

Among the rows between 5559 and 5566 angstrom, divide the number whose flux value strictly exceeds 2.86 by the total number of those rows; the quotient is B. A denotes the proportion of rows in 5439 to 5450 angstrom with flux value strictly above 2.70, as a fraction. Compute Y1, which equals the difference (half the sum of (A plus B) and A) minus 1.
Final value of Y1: 0.18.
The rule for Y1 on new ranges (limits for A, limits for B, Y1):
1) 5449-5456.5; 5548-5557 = -0.29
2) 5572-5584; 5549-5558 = -0.23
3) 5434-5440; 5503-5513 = 0.19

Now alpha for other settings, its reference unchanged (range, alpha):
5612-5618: 0.17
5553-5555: 0.50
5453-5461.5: 0.12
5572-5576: 0.25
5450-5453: 0.33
